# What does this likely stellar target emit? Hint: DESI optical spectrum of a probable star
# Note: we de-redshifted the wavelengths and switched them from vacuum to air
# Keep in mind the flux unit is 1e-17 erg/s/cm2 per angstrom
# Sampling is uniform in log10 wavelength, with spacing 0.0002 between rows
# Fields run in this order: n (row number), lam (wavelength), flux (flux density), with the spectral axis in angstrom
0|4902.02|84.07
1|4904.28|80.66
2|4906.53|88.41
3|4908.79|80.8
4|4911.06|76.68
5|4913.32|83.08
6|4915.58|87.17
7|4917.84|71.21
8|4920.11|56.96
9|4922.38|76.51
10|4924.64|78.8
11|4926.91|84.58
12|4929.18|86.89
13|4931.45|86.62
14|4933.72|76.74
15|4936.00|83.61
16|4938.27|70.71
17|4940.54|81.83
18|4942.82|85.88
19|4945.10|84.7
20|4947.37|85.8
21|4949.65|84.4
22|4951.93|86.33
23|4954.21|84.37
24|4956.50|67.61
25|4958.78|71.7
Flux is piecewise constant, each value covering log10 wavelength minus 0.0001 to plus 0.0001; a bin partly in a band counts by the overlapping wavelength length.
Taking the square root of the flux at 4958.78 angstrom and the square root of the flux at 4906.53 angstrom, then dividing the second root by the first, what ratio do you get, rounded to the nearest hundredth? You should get 1.11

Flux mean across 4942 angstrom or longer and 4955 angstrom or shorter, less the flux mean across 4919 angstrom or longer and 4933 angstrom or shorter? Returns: 7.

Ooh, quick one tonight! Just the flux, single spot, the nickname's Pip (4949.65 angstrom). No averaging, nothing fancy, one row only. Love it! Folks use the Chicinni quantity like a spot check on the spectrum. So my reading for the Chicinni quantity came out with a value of 84.4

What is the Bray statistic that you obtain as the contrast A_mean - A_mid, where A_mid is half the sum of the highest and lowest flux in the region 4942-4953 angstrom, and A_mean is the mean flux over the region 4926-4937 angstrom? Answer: -2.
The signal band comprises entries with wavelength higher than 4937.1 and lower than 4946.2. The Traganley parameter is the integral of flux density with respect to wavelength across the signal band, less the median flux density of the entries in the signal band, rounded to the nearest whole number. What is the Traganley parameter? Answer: 652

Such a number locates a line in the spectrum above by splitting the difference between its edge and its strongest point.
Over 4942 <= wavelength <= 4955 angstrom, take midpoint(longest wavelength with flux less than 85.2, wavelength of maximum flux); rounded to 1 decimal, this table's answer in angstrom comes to 4953.1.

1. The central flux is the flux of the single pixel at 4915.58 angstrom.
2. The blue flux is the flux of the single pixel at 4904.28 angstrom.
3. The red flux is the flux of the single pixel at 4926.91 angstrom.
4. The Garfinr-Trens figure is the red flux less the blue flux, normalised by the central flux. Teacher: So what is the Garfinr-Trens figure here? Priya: 0.04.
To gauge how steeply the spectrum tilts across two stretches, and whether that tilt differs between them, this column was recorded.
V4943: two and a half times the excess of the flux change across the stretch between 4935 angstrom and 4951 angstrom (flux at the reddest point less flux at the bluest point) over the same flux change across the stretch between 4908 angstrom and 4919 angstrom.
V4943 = 26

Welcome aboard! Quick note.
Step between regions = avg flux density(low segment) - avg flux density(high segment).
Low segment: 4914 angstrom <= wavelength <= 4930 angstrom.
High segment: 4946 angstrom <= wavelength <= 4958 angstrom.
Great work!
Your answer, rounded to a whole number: -4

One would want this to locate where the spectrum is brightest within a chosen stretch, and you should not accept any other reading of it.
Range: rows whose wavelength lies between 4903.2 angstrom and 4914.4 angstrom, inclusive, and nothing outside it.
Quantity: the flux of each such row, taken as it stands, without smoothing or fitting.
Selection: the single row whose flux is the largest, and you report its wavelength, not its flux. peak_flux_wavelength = 4906.53 angstrom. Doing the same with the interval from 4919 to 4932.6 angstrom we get 4929.18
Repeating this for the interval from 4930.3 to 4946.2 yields 4931.45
